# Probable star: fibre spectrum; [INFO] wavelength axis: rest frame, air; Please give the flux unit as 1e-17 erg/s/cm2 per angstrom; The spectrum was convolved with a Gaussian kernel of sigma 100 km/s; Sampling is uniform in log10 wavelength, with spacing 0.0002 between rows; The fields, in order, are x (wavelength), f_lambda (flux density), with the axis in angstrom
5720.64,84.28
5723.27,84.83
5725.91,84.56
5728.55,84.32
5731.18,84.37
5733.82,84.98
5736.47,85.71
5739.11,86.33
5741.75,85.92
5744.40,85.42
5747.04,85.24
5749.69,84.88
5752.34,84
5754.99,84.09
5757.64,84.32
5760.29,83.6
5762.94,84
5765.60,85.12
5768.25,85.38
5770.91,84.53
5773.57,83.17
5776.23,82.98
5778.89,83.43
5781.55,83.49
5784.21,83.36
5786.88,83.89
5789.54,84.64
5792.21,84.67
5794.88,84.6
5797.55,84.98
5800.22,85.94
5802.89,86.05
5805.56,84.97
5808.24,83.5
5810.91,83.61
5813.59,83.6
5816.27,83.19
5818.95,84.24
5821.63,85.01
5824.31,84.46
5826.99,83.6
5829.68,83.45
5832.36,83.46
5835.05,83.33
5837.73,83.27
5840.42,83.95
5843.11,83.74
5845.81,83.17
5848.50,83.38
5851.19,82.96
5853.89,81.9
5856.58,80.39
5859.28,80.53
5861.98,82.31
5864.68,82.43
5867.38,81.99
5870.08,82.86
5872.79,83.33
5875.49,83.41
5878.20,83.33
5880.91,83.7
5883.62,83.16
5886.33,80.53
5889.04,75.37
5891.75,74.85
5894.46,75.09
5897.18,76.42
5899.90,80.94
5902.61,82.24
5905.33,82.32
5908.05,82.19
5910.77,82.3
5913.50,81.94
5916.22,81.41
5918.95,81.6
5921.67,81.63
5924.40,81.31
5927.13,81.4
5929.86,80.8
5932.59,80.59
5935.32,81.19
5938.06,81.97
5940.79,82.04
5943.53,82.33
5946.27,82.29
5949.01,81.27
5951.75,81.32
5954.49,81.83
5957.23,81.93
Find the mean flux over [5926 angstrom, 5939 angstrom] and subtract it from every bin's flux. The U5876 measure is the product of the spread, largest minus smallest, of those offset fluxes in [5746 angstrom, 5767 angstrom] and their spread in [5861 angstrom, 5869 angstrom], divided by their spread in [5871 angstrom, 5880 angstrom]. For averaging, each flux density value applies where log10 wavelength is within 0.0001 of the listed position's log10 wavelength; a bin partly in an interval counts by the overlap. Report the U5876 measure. 9.0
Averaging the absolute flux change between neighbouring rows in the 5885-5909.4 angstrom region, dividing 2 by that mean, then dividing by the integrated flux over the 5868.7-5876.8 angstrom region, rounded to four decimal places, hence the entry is 0.0018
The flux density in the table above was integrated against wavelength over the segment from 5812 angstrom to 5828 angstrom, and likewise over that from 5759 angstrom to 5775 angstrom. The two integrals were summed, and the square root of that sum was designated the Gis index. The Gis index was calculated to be 51.9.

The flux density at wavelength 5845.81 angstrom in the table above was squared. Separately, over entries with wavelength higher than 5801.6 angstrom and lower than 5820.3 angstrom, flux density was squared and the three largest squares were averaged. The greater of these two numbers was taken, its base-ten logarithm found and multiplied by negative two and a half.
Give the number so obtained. -9.65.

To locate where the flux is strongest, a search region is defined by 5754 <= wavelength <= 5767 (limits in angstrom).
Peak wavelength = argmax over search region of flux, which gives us 5765.60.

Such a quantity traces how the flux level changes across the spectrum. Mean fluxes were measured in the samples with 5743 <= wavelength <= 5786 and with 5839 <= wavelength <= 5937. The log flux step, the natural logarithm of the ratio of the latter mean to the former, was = -0.034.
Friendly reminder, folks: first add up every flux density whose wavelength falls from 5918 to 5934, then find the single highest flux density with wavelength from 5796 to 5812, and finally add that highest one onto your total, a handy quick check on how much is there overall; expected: 573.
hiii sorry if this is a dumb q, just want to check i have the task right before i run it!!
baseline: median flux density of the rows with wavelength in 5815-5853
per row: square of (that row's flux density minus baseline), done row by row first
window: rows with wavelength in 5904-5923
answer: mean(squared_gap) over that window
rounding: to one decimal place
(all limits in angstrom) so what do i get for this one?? 2.5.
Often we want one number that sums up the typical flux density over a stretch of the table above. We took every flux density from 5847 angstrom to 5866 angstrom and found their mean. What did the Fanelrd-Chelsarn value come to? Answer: 82.0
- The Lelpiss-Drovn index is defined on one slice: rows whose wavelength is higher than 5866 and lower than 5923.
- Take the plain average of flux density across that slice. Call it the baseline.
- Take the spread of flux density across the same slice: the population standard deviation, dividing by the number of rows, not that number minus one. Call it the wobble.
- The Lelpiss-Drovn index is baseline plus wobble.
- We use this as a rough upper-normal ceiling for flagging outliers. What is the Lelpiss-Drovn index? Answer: 83.8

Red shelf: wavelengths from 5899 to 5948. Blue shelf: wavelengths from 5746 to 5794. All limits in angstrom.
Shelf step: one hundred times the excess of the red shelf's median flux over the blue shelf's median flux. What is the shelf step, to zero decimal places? -226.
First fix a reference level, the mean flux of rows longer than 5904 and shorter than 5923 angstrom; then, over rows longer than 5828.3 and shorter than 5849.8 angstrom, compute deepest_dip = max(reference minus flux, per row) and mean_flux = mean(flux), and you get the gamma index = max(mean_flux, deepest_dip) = 83.5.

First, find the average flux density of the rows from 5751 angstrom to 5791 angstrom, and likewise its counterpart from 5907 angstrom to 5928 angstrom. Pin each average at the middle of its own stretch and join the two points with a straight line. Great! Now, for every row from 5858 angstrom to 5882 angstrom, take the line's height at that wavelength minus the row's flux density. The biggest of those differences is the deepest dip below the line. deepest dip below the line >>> 2.1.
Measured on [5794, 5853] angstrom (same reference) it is 0.1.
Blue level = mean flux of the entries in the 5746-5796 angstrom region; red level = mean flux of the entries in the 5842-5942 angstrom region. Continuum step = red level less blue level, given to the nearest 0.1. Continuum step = -2.8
